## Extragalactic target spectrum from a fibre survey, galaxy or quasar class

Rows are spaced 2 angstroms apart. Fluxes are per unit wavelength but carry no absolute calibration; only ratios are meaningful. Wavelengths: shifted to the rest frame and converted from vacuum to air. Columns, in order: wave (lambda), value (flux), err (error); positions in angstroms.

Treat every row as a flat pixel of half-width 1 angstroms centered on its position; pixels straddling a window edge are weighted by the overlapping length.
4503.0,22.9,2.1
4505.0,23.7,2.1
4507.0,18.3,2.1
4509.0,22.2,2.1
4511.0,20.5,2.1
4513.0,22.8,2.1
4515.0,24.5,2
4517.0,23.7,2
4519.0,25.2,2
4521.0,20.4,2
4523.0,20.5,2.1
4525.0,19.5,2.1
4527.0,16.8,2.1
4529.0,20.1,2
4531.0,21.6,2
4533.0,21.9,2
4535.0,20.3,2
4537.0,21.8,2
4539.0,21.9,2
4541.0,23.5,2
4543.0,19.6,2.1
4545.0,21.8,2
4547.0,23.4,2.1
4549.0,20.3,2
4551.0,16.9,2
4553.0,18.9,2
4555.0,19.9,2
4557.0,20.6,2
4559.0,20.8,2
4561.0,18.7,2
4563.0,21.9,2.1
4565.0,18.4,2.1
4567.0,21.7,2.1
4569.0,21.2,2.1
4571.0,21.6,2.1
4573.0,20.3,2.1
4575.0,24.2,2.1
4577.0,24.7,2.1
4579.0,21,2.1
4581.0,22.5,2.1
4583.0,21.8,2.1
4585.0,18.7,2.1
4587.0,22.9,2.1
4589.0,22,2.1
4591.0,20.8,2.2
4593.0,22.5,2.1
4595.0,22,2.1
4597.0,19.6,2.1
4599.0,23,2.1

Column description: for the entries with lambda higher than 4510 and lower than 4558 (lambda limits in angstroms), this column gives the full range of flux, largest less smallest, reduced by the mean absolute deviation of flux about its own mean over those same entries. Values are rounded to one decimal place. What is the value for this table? 6.7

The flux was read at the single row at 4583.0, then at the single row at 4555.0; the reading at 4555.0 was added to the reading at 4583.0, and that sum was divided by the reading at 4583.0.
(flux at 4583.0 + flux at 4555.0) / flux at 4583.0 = 1.91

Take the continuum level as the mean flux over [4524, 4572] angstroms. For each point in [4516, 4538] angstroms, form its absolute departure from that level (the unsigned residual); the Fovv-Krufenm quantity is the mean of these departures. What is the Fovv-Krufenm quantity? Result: 1.56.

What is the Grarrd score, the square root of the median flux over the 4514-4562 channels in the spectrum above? 4.53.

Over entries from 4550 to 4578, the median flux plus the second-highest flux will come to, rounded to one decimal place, 44.9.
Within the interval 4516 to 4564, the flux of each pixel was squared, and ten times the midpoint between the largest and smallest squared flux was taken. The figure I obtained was 4586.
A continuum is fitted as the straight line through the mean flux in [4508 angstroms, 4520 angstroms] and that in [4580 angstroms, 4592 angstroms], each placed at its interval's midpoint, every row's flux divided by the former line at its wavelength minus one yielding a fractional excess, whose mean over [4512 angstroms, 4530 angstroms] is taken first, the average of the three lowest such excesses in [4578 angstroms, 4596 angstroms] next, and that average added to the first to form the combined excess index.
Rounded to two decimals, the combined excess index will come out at -0.13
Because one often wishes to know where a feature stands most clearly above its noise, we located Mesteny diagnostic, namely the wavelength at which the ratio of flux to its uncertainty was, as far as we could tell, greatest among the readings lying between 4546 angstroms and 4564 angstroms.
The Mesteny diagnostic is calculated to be 4547.0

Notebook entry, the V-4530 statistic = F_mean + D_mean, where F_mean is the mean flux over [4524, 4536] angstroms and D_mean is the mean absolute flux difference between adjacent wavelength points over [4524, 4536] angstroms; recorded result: 21.9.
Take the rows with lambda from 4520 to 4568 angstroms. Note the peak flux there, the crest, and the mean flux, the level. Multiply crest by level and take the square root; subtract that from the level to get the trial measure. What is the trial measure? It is -1.5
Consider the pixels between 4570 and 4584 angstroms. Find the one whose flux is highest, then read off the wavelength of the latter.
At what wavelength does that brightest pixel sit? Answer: 4577.0 angstroms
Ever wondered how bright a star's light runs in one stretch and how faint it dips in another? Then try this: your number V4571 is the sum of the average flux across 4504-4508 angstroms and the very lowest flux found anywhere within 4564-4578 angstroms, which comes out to 39.4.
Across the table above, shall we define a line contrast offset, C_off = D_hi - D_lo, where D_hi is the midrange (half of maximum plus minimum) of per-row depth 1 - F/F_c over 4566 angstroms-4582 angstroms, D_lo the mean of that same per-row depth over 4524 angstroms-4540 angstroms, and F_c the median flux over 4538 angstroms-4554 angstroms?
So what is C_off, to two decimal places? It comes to -0.10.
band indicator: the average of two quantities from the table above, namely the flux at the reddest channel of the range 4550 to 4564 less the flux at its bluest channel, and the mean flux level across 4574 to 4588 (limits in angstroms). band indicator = 13.6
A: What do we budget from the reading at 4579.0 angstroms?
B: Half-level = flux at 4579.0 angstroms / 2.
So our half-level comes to 10.5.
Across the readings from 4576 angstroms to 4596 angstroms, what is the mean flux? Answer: 21.9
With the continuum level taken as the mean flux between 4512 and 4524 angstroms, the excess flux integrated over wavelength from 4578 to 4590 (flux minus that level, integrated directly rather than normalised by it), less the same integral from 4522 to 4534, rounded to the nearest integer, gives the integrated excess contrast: 17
